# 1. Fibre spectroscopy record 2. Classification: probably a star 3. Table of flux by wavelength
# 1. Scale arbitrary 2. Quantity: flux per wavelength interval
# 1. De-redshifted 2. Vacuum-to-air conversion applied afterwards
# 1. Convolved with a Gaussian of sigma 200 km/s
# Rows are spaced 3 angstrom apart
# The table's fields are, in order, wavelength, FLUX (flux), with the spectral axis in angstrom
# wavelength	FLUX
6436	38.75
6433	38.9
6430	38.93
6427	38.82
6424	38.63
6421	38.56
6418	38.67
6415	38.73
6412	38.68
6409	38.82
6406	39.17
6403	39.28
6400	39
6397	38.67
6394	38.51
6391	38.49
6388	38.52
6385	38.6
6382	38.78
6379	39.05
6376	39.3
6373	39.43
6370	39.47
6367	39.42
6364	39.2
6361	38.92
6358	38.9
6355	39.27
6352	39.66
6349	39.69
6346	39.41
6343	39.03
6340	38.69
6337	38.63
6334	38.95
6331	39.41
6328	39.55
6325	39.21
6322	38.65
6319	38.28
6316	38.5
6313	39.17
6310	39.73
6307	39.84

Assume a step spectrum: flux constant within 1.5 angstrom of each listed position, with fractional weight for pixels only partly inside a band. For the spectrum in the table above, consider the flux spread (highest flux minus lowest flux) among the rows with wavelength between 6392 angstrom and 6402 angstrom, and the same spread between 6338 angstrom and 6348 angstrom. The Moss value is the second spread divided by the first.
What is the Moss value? 1.5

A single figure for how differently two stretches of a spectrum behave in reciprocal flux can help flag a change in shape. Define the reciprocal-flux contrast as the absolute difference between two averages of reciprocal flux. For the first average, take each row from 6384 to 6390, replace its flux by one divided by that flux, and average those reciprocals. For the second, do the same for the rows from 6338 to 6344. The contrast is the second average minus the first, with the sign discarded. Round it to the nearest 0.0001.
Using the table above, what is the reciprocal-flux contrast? 0.0002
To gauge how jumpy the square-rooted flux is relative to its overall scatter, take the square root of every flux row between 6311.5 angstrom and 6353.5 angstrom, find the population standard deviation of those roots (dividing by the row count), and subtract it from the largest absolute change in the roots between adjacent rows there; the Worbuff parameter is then 0.019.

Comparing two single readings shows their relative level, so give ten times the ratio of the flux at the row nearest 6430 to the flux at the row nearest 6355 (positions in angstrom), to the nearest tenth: 9.9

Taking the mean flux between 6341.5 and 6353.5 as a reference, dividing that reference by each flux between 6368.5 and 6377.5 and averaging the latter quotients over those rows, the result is 1.00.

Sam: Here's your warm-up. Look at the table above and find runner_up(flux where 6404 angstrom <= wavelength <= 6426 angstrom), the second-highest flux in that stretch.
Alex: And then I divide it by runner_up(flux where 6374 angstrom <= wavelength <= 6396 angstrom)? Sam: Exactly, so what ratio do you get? 0.994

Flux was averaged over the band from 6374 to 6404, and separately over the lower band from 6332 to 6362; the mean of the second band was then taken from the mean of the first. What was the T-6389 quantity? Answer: -0.30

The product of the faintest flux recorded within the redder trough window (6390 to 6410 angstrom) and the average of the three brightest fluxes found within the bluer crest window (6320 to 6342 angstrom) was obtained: 1516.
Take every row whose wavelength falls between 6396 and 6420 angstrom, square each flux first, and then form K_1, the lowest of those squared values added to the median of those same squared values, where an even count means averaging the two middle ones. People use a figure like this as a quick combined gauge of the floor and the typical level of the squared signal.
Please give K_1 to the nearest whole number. 2999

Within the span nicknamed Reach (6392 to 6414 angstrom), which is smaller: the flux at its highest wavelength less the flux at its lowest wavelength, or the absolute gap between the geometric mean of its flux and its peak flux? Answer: 0.2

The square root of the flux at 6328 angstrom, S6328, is 6.29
